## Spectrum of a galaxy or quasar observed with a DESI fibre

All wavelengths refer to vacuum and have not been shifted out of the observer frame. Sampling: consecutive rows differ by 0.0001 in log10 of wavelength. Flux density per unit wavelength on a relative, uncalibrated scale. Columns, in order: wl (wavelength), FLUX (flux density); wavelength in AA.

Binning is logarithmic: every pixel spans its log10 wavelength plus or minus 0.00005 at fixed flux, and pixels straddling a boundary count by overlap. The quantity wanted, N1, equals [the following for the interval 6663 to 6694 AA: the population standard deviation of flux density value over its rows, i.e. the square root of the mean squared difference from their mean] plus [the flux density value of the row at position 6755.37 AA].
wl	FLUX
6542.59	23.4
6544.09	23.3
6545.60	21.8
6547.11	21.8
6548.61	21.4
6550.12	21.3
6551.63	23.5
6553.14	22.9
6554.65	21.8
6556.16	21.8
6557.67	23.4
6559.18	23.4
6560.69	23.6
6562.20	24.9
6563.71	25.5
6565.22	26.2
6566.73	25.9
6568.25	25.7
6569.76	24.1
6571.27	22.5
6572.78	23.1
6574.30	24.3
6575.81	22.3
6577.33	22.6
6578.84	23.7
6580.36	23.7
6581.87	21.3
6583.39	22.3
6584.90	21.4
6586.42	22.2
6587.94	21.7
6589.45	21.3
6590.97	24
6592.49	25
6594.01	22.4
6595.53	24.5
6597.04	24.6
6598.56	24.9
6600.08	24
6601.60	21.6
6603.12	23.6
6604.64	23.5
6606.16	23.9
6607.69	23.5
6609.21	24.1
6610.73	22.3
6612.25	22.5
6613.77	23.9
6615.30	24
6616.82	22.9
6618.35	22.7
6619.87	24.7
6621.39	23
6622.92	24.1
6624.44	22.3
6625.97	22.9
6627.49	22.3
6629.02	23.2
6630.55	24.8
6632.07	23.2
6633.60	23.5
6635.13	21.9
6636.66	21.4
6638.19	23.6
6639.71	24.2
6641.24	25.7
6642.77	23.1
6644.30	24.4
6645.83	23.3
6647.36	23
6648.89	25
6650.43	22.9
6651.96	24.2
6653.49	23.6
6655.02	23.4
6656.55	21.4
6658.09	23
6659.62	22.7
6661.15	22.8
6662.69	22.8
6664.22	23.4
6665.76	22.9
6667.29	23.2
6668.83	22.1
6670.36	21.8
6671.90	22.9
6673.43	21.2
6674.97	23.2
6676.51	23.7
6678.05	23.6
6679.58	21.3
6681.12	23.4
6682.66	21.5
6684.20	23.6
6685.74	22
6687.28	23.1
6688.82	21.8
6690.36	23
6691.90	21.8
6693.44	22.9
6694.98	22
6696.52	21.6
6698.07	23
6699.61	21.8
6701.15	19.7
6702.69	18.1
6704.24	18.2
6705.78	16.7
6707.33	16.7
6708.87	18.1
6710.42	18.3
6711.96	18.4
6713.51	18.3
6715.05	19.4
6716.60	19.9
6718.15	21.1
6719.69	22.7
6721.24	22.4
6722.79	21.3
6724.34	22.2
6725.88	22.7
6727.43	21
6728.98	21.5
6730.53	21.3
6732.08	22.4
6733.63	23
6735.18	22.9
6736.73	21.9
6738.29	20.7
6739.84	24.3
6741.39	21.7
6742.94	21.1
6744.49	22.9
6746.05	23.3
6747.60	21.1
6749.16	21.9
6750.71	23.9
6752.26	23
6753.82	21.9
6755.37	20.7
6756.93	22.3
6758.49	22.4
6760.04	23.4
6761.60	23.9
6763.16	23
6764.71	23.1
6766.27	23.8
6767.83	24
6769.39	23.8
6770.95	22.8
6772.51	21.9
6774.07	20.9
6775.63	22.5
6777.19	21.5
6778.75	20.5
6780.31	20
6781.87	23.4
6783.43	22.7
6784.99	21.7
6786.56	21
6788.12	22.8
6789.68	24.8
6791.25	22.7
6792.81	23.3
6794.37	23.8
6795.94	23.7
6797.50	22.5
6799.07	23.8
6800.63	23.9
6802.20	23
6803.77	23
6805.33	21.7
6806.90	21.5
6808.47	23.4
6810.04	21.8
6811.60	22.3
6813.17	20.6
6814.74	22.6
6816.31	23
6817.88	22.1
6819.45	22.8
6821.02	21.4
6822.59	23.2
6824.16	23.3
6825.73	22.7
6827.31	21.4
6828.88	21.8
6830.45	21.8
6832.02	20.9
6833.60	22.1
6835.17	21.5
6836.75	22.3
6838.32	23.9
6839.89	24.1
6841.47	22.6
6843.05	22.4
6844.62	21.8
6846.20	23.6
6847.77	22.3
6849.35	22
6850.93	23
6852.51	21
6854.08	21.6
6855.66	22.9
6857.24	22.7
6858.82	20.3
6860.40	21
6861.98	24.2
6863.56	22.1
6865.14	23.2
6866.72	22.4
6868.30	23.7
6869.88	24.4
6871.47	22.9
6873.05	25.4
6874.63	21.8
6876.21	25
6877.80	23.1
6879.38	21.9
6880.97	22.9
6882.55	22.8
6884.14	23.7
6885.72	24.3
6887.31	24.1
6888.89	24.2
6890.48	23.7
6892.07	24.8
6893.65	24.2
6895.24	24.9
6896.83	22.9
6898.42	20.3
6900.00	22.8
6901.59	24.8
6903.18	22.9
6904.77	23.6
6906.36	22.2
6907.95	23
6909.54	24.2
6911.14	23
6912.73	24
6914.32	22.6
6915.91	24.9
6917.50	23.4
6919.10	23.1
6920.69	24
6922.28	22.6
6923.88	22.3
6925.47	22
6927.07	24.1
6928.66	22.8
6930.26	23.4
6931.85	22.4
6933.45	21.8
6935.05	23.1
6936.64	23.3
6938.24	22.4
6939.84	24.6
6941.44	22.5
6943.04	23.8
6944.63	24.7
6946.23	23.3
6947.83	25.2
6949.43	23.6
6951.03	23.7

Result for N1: 22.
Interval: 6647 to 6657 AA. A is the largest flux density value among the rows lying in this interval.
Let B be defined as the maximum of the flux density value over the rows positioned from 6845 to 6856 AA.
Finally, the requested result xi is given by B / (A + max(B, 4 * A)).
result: 0.189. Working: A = 25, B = 23.6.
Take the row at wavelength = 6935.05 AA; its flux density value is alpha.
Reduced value 23.1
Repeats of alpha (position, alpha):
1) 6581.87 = 21.3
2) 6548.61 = 21.4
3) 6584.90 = 21.4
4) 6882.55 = 22.8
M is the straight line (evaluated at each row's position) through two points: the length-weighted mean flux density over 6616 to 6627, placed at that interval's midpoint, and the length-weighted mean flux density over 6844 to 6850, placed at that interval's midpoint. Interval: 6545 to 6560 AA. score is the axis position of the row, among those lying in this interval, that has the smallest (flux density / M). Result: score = 6550.12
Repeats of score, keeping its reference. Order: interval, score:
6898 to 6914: 6898.42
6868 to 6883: 6874.63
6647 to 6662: 6656.55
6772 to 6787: 6780.31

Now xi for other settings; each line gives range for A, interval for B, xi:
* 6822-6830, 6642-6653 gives 0.215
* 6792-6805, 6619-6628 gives 0.207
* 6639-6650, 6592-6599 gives 0.195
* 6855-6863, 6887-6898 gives 0.206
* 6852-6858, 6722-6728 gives 0.198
